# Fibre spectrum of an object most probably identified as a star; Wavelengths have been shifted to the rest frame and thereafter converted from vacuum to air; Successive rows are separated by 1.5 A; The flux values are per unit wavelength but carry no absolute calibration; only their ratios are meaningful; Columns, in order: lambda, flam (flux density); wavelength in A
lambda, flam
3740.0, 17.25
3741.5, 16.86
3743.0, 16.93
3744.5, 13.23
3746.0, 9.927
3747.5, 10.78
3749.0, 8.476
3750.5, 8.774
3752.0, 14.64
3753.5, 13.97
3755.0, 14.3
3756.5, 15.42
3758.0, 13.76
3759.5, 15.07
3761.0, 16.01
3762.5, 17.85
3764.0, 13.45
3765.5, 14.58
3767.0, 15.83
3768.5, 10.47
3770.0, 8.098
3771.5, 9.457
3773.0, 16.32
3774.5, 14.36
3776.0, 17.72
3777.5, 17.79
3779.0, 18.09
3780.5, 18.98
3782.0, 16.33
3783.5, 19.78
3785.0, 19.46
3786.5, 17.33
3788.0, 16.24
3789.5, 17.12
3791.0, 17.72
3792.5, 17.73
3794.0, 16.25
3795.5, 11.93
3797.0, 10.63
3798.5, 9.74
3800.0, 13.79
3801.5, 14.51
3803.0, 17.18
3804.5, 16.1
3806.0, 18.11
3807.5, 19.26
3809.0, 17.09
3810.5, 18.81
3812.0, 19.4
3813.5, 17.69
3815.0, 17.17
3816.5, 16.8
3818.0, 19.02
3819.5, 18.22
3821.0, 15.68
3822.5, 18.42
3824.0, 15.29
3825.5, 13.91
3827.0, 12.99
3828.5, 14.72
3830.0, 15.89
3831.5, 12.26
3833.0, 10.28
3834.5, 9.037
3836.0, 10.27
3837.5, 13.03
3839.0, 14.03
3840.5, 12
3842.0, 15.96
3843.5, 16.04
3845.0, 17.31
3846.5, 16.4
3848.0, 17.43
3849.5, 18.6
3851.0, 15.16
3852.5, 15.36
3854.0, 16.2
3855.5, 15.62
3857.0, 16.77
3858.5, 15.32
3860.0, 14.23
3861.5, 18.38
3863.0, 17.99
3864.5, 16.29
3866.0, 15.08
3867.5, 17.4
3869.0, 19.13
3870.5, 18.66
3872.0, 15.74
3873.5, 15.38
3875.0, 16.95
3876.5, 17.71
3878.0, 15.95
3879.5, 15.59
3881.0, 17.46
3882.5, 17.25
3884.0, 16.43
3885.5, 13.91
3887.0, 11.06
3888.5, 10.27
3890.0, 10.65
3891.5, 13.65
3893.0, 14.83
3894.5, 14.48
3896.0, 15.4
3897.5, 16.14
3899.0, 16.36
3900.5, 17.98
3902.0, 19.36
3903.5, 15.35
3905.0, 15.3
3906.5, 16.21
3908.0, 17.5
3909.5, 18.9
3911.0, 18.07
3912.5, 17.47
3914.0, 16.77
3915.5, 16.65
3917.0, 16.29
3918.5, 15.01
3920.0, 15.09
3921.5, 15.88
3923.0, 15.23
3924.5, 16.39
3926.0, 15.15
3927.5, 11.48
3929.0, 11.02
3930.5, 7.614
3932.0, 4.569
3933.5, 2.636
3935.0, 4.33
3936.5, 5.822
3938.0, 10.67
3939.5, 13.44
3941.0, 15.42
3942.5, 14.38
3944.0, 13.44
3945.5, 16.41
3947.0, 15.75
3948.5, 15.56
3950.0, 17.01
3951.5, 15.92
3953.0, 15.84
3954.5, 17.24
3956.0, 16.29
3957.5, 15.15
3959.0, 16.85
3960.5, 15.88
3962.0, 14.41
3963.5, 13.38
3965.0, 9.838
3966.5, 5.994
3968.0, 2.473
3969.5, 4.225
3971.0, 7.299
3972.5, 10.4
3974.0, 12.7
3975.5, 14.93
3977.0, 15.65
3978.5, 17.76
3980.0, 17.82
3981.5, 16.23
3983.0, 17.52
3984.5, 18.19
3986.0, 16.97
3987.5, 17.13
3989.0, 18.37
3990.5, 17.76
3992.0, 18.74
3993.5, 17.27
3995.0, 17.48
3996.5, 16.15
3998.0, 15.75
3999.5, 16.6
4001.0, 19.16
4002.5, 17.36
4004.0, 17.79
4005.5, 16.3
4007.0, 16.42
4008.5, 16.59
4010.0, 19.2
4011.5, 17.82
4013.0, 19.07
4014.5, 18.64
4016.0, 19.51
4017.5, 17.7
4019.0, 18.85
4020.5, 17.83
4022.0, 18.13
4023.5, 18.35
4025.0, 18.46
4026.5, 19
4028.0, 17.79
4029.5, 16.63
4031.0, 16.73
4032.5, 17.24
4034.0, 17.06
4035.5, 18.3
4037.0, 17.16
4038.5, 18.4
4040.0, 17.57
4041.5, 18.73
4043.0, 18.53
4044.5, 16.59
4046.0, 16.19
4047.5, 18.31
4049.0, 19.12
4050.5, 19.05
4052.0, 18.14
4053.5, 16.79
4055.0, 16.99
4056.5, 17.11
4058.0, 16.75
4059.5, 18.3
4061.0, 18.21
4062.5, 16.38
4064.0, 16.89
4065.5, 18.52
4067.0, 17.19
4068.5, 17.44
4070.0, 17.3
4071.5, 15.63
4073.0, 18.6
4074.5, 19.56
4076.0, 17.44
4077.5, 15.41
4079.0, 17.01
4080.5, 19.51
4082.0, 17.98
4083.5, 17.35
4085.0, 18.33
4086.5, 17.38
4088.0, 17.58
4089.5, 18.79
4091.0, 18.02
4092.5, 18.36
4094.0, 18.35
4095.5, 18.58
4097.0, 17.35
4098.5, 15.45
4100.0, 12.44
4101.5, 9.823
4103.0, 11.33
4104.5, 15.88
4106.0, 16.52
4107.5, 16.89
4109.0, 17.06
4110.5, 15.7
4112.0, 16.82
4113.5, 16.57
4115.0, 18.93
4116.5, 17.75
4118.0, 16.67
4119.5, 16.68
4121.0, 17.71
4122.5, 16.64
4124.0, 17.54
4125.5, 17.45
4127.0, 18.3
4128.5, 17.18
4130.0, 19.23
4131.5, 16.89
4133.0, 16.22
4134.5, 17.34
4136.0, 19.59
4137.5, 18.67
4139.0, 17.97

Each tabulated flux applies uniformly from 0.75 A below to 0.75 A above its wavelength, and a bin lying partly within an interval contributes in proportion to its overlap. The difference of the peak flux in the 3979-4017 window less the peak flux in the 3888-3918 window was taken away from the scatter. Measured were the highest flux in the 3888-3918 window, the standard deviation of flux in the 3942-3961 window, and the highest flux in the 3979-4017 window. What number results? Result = 0.9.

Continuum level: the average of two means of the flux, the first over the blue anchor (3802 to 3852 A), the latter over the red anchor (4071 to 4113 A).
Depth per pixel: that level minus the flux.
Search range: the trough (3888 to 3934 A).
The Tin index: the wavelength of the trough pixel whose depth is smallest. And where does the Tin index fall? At 3902.0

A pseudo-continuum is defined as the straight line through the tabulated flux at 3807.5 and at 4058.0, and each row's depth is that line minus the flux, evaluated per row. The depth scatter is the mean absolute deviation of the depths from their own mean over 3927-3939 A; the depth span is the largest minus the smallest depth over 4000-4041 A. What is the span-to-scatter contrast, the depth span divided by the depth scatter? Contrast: 1.1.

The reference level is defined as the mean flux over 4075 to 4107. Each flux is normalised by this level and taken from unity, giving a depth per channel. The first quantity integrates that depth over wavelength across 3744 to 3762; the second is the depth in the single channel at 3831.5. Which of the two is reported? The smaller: 0.26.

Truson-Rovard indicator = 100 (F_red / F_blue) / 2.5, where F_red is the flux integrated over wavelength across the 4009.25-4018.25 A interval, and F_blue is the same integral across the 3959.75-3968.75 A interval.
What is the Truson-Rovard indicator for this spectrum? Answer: 72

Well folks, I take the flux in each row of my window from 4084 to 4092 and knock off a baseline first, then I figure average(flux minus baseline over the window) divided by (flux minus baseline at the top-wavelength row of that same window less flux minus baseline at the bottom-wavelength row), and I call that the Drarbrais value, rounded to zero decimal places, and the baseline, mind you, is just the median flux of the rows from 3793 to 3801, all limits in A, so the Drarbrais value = -20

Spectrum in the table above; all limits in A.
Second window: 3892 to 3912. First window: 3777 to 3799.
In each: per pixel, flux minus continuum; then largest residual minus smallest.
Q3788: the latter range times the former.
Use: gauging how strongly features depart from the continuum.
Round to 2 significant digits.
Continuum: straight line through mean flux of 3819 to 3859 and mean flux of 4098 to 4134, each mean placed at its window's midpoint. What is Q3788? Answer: 49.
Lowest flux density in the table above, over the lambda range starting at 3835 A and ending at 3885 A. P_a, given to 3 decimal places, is 10.270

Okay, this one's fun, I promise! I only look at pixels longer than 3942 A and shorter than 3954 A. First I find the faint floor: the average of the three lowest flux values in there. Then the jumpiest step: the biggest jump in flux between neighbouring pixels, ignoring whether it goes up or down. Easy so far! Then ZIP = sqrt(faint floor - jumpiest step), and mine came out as 3.4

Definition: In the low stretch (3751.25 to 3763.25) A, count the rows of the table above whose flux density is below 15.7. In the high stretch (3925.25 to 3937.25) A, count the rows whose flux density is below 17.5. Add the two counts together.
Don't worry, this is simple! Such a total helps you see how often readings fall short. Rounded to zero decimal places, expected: 14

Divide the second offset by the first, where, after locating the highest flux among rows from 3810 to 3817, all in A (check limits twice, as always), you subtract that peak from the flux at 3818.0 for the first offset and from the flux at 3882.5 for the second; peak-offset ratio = 5.7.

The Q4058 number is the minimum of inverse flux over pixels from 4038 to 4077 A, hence 0.0511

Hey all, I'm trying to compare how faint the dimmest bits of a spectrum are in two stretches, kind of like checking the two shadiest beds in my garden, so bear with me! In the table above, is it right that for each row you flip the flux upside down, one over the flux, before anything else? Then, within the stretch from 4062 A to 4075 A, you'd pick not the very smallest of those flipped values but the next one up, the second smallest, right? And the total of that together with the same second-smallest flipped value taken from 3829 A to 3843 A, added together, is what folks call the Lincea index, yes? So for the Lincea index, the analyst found 0.117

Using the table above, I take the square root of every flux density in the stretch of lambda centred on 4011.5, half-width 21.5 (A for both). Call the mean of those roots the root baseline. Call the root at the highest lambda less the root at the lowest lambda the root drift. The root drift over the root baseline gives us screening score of -0.015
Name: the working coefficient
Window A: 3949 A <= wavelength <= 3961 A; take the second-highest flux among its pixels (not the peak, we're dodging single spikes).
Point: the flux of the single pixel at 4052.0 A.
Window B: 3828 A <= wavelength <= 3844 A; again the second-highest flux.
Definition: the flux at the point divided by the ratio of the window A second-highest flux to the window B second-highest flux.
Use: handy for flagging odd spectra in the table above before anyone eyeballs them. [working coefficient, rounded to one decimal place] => 17.0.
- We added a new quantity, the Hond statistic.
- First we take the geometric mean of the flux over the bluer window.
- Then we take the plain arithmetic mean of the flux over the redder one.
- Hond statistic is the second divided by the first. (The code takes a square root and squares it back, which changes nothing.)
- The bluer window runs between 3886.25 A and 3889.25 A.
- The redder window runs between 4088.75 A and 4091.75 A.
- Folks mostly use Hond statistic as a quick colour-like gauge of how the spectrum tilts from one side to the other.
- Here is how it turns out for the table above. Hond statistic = 1.7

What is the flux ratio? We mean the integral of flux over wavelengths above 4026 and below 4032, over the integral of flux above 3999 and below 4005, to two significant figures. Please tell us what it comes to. 0.99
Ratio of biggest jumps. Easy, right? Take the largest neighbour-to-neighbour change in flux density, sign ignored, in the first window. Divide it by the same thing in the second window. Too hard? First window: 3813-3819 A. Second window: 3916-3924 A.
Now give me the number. 1.73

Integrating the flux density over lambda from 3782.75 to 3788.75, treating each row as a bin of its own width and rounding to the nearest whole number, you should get 109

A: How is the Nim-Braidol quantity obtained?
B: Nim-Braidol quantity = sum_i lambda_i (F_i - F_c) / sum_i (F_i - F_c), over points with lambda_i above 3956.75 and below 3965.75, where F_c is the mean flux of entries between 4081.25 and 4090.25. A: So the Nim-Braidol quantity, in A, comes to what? 3962.6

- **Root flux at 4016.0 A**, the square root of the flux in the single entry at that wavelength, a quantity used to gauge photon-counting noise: 4.42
